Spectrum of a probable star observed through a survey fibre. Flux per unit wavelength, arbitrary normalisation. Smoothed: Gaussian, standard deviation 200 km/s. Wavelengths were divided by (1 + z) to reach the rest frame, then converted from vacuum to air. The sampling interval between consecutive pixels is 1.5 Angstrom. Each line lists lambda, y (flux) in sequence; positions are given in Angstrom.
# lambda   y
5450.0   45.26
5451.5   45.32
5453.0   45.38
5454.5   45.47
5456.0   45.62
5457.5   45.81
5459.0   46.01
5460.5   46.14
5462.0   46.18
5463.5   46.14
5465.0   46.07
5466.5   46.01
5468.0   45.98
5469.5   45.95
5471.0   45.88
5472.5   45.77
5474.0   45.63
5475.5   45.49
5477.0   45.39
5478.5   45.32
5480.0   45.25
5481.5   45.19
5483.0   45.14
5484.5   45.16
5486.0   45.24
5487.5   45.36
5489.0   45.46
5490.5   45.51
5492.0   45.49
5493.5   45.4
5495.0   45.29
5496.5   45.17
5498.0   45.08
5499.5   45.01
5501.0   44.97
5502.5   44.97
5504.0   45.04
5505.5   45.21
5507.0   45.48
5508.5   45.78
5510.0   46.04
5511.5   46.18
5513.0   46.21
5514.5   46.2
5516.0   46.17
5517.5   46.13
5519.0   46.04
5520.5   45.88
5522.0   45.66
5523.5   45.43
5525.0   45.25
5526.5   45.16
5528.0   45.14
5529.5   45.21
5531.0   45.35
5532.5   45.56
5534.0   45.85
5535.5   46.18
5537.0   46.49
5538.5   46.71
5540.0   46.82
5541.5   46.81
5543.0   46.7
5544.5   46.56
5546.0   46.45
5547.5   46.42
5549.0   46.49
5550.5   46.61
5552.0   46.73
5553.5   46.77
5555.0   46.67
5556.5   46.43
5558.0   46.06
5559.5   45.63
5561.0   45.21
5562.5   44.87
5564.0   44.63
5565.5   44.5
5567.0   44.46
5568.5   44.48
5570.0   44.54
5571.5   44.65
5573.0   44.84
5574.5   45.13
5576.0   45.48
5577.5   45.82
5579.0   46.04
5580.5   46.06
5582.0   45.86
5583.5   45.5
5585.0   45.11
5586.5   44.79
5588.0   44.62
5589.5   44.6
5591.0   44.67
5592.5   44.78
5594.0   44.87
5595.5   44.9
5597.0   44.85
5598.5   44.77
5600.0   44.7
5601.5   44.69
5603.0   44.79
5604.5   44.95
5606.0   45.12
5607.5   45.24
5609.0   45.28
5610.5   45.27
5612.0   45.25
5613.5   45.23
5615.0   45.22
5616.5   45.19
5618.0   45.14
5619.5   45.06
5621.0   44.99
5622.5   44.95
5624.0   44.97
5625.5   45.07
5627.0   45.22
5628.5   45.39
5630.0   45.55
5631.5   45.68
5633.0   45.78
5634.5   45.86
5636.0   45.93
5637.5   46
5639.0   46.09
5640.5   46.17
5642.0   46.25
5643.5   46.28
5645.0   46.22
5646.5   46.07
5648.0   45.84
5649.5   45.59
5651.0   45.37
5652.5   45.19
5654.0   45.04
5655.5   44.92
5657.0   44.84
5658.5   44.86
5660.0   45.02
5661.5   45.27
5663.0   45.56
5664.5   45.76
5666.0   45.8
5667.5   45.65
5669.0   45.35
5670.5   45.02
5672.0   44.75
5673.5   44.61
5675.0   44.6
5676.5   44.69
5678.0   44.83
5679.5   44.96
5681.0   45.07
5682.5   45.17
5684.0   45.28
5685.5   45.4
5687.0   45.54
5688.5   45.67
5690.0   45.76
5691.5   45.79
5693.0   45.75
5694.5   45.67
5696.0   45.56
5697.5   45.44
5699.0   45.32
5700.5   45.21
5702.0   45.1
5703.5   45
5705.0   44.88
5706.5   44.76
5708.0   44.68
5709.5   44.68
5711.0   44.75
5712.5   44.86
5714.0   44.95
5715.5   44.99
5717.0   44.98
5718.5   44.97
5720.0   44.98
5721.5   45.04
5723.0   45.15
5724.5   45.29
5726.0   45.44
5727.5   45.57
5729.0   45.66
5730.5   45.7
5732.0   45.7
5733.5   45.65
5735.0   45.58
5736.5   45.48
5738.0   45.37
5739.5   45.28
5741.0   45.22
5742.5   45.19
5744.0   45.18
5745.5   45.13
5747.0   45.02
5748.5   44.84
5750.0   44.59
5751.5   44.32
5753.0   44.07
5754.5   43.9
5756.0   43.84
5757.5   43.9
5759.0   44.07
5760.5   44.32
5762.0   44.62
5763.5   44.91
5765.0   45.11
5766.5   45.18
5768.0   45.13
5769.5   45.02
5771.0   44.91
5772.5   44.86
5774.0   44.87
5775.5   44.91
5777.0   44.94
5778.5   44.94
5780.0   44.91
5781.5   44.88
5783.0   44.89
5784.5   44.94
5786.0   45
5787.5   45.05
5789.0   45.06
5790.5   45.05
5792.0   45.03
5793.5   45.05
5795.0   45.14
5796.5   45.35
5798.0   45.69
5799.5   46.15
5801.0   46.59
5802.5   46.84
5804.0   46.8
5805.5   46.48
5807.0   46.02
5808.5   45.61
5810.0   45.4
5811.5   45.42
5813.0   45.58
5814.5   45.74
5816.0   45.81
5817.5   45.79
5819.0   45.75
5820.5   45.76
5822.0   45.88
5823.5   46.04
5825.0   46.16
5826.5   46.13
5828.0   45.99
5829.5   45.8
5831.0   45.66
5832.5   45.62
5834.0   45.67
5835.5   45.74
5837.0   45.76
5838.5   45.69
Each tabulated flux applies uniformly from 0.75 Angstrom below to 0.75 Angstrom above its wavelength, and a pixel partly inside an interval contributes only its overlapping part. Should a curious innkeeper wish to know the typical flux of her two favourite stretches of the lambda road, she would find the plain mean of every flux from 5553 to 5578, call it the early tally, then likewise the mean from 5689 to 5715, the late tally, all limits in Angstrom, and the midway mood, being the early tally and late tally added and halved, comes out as 45.2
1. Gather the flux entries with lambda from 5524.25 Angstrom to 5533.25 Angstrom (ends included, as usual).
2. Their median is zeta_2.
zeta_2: 45.23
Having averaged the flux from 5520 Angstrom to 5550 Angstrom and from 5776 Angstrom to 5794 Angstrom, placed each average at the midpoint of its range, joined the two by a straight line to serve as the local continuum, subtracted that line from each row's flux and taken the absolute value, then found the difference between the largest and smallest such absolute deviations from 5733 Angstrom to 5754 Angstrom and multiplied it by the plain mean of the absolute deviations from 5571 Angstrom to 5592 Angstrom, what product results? 0.68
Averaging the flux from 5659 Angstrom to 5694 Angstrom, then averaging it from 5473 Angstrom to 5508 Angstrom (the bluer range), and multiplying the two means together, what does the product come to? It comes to 2050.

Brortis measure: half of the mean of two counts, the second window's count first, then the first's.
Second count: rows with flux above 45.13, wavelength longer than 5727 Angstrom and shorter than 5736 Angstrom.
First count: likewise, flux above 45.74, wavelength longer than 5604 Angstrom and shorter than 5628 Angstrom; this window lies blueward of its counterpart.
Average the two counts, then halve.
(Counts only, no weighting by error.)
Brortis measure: 1.5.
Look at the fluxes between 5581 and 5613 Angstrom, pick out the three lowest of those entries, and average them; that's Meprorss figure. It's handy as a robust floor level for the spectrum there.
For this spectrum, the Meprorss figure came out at 44.6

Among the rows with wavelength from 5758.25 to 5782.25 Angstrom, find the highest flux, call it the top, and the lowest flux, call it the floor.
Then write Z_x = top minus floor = 1.1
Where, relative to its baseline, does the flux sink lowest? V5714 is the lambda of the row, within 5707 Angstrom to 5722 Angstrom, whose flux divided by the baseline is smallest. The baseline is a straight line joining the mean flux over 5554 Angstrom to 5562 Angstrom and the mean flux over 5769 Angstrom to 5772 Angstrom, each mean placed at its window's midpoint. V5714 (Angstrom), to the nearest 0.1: 5708.0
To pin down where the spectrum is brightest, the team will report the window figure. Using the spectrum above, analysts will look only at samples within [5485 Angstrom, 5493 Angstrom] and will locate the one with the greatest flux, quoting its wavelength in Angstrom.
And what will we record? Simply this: 5490.5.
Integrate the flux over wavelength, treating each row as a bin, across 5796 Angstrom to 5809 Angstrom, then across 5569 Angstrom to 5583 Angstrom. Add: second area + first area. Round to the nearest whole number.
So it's 1236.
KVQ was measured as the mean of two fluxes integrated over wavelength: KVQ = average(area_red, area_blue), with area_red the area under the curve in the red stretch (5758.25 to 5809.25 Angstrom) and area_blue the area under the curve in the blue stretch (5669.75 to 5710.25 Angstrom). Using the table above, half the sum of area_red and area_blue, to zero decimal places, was 2068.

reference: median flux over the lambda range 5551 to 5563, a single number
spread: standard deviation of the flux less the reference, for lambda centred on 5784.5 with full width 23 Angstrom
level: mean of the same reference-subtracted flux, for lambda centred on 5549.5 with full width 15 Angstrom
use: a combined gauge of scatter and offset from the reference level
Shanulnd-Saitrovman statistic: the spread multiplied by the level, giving 0.03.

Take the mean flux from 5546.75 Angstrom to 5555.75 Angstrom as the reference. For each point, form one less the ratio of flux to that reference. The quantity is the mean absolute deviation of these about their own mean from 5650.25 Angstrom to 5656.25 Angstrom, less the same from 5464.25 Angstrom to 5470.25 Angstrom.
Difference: 0.0024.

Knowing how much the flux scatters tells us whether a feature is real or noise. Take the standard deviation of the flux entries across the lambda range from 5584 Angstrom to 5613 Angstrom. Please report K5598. 0.23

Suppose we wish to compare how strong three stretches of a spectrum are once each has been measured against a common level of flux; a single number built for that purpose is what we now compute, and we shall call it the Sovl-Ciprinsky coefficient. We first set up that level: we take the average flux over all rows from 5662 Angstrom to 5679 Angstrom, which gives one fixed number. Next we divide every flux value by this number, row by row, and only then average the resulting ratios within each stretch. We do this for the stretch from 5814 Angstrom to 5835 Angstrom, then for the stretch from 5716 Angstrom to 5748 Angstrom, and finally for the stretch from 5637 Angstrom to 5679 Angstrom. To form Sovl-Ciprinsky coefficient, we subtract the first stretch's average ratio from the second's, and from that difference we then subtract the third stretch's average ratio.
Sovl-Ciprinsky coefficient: -1.02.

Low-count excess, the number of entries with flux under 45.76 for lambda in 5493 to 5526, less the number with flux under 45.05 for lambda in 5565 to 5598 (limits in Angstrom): -1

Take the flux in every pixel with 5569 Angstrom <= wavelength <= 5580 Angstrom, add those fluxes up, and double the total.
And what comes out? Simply 633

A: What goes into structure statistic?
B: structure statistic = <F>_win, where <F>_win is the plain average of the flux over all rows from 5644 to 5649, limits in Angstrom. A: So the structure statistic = 46.0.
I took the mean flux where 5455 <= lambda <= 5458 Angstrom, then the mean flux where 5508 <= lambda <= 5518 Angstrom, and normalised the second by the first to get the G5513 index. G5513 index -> 1.01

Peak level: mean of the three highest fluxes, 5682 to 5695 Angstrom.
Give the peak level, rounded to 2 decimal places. 45.77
